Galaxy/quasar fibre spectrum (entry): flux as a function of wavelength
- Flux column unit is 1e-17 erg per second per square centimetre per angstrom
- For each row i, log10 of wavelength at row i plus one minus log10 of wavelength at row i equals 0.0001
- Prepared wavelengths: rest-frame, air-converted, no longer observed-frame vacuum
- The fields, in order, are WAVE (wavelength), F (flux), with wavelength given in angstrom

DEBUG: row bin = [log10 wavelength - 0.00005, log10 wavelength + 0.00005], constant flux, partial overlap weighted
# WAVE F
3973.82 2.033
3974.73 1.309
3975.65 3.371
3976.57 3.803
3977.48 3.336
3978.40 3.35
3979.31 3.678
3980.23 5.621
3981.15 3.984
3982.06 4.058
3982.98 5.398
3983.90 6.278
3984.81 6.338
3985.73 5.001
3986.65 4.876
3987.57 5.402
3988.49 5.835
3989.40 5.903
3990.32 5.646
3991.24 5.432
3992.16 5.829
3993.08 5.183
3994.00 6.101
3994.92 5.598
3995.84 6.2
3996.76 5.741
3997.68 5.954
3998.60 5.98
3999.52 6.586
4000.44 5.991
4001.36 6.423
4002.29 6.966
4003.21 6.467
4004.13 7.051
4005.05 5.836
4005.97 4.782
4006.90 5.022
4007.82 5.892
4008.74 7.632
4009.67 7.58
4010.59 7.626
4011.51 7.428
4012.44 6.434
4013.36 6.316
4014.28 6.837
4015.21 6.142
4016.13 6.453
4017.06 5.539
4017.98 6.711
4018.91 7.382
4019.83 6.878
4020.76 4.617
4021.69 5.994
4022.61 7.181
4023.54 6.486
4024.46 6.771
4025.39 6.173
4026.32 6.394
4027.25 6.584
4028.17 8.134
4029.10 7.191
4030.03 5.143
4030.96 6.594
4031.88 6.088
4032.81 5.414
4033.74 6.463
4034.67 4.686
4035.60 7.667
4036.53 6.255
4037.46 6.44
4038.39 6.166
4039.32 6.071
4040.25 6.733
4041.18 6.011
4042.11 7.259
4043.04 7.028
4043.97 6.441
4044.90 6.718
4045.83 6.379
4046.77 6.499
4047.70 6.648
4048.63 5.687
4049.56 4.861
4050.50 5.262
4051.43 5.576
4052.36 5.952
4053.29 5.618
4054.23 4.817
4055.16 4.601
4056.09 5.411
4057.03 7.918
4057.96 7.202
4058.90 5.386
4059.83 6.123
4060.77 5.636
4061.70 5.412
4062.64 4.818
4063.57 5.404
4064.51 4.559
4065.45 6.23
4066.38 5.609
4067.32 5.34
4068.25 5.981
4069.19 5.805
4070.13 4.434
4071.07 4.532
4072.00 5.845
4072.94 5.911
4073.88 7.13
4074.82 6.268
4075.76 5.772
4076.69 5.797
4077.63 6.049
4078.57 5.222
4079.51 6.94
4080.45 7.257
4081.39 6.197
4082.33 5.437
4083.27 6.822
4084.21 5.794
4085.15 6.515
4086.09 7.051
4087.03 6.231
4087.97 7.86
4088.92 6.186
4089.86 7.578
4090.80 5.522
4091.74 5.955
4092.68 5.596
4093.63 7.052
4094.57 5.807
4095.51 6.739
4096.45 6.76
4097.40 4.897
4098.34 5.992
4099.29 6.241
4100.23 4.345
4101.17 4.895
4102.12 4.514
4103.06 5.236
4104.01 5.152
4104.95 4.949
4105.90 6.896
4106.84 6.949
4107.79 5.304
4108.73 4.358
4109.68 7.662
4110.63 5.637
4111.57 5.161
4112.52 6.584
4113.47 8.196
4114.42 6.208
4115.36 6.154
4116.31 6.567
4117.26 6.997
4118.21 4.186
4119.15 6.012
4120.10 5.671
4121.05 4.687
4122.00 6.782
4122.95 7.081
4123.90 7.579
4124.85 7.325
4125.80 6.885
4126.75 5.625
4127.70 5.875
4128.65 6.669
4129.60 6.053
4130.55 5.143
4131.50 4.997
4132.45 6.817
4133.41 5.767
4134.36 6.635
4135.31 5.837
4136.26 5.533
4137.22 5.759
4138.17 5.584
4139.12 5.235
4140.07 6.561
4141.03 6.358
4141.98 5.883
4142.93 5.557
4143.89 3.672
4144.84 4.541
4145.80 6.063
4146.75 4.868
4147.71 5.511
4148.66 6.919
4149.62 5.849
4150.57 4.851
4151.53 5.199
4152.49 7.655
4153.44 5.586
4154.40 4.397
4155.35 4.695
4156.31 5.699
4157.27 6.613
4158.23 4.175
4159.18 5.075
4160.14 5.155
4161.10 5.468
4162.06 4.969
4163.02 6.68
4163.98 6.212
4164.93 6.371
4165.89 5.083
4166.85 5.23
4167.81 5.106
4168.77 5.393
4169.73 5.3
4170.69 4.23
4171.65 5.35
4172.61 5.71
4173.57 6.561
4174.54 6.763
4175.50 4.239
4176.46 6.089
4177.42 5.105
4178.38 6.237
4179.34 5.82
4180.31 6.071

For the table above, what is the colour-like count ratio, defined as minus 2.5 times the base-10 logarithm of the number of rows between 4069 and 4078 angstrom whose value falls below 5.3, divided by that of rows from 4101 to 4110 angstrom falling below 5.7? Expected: 1.4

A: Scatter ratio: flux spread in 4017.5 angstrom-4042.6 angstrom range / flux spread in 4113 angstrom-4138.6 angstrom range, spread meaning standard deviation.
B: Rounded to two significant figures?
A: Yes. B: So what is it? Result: 0.91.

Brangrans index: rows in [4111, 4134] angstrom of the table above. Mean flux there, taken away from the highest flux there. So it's 1.99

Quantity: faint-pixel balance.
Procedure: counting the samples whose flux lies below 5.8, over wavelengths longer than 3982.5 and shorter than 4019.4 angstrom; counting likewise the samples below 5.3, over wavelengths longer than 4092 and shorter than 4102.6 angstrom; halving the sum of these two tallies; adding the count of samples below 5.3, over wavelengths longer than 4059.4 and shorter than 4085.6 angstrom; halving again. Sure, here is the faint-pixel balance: 6.5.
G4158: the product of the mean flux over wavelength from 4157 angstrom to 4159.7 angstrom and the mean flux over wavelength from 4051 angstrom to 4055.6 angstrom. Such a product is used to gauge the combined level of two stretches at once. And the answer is 28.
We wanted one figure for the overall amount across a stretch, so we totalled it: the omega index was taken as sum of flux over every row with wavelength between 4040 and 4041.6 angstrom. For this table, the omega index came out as 13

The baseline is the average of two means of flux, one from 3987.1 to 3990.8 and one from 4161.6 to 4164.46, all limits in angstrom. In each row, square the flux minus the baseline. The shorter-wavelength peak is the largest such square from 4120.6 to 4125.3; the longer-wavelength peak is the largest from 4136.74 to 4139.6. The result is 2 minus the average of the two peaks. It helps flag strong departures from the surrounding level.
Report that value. 0.3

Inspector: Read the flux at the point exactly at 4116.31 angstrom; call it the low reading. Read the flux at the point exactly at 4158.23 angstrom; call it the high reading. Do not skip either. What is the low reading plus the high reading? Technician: 10.7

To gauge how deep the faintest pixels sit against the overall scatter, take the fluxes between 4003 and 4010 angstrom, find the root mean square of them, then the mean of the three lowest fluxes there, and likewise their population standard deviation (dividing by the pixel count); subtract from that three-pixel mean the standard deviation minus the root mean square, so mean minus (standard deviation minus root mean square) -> 10.6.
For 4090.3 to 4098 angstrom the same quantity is 10.7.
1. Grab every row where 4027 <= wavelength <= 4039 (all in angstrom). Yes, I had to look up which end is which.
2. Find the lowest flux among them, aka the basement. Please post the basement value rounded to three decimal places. 4.686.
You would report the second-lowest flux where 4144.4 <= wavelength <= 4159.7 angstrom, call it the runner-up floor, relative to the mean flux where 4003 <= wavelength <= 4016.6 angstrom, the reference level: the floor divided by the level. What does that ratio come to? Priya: 0.676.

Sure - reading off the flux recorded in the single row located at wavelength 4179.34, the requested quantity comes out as 5.82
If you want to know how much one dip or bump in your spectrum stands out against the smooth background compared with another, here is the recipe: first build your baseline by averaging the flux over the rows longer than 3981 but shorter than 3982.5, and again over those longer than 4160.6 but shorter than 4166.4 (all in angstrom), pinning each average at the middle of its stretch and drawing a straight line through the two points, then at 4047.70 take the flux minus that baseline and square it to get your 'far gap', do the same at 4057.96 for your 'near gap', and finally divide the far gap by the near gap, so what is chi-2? 0.66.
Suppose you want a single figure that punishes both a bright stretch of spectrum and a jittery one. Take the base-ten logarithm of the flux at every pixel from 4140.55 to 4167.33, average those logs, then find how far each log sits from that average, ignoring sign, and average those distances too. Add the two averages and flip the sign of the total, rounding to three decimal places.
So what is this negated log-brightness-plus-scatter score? -0.791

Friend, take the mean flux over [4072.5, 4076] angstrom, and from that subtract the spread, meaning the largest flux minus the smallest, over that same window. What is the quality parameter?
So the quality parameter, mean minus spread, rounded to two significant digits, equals 4.9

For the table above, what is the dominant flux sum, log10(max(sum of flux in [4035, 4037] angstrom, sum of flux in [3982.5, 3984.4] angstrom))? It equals 1.14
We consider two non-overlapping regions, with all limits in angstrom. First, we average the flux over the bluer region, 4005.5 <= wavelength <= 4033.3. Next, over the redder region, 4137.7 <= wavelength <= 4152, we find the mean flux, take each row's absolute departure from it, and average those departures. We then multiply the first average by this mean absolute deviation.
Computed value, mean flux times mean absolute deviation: 4.0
